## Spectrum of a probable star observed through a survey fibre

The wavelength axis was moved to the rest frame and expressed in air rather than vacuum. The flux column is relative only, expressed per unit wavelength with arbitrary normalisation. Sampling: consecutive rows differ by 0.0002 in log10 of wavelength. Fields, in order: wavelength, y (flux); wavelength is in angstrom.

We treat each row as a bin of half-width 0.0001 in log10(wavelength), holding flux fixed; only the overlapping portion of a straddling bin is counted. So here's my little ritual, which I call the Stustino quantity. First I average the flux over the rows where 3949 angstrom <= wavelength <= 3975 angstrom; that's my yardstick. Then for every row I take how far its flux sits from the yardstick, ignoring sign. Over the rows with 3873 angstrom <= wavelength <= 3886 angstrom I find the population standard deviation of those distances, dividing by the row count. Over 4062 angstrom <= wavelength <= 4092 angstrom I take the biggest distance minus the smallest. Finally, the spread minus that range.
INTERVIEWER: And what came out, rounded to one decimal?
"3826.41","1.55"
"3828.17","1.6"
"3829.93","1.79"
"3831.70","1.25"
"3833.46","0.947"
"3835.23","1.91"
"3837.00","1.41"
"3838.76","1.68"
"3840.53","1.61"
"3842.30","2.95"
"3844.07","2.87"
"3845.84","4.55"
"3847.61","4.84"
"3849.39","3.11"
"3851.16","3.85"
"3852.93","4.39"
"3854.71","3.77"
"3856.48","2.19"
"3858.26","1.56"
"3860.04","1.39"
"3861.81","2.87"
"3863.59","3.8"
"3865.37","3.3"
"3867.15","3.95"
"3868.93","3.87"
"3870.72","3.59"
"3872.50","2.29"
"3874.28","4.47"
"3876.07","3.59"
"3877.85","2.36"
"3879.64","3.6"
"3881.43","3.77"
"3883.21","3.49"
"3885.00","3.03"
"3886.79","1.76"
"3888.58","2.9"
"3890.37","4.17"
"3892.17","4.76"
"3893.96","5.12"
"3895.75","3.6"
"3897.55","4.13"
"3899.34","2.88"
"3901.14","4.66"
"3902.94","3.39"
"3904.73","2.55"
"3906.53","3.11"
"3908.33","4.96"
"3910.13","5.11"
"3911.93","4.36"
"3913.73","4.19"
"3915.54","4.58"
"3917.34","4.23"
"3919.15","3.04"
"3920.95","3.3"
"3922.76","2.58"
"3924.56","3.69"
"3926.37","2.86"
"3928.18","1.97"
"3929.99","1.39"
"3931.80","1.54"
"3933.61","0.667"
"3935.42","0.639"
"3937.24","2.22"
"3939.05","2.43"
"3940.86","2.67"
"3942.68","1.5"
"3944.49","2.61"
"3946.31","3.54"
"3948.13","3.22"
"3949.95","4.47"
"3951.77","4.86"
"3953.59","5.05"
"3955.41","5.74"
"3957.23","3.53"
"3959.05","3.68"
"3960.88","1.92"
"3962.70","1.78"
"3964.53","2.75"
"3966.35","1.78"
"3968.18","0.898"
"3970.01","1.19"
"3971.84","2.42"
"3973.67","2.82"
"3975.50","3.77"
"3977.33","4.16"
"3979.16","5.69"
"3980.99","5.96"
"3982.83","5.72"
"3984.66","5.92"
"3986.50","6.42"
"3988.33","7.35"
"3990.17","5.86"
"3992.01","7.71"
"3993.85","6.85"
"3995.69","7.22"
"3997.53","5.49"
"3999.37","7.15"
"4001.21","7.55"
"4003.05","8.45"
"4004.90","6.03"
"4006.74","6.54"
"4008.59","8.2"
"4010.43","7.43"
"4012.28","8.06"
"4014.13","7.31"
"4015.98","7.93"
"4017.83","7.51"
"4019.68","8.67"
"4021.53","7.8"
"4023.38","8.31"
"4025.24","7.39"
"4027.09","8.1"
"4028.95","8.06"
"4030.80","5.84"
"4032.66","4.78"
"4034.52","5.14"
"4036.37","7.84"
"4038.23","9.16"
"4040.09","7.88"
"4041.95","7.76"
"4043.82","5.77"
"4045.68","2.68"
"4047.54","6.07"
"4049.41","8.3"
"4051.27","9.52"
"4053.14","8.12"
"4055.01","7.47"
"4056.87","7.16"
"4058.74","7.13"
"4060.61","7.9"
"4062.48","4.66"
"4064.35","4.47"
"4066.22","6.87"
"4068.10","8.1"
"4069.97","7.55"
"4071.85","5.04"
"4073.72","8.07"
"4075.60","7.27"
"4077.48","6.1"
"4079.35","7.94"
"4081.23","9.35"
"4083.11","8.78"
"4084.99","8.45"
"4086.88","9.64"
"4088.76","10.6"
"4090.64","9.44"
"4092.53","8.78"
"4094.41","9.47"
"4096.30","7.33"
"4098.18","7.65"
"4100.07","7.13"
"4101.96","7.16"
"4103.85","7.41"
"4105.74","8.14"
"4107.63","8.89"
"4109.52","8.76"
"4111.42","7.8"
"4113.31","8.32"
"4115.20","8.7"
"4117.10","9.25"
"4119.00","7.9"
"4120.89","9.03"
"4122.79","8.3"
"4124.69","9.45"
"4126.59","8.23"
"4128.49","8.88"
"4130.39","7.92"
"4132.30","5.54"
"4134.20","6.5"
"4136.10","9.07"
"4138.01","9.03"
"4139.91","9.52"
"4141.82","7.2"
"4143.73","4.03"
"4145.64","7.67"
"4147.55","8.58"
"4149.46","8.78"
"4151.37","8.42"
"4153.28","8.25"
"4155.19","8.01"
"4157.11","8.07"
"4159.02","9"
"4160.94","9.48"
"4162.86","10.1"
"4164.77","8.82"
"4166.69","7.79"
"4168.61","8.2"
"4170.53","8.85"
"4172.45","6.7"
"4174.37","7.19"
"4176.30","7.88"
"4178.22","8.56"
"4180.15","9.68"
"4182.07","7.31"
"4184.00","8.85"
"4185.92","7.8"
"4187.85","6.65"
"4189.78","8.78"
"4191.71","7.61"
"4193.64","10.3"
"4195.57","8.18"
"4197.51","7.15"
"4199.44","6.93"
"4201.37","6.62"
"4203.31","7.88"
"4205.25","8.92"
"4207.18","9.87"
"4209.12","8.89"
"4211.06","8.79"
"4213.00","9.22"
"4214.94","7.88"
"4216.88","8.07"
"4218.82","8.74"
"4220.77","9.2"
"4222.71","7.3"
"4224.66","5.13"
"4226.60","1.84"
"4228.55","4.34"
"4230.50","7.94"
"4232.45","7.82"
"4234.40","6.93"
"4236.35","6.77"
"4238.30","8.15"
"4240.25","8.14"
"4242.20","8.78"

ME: -5.7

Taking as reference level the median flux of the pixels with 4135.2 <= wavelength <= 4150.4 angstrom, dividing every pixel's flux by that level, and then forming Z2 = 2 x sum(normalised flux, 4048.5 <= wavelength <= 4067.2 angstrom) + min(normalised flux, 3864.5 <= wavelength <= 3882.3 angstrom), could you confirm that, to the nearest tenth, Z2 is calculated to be 16.8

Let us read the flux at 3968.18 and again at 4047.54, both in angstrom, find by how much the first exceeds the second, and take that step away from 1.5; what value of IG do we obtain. 7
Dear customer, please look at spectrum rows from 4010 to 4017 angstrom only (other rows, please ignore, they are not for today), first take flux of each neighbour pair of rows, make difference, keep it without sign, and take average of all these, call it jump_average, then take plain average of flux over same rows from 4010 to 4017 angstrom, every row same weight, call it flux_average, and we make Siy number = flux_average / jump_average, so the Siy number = 12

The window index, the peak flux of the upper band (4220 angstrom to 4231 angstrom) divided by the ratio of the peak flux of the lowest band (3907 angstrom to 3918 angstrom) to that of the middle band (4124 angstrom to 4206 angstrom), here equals 18.5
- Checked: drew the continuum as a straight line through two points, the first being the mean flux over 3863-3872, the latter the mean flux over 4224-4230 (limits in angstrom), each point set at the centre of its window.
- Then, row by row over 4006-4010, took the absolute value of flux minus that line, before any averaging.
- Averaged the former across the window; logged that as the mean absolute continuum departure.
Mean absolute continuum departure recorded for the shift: 3.6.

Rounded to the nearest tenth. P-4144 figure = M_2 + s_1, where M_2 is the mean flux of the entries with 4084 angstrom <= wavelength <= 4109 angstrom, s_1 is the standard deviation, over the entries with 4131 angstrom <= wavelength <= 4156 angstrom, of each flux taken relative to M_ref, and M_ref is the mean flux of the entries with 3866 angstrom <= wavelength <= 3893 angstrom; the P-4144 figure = 10.0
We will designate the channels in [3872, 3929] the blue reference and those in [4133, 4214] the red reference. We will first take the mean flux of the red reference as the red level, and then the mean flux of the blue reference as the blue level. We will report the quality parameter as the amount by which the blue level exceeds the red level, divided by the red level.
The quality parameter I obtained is -0.56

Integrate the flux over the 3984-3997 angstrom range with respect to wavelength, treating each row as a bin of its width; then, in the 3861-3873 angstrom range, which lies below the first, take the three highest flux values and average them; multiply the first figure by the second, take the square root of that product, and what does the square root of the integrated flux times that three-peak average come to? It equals 18.4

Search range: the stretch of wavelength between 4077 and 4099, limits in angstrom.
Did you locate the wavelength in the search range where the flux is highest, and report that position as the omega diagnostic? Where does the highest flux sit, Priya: 4088.76 angstrom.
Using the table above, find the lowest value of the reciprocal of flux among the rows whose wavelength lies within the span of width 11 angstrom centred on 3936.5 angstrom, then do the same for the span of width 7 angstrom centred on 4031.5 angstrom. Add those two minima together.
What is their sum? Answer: 0.50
